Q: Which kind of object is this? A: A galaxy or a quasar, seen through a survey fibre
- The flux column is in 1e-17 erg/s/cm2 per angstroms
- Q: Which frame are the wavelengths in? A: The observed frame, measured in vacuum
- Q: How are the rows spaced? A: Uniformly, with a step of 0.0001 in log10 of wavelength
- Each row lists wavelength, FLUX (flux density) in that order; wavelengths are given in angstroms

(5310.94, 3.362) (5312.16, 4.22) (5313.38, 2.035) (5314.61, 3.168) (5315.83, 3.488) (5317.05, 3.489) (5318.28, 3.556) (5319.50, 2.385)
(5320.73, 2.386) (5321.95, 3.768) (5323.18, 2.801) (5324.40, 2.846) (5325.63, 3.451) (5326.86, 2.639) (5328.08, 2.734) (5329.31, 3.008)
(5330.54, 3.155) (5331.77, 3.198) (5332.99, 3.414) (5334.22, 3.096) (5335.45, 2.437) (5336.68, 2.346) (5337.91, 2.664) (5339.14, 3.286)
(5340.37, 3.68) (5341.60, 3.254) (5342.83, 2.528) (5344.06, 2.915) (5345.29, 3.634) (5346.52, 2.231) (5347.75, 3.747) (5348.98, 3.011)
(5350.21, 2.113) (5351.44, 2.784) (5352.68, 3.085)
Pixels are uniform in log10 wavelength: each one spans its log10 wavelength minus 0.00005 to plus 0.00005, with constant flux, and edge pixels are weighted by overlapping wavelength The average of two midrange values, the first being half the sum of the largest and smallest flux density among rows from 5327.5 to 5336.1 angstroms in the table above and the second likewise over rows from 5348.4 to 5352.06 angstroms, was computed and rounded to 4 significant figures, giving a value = 2.744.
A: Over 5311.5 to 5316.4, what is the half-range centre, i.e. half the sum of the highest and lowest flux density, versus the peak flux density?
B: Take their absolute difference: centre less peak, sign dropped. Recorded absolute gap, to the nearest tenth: 1.1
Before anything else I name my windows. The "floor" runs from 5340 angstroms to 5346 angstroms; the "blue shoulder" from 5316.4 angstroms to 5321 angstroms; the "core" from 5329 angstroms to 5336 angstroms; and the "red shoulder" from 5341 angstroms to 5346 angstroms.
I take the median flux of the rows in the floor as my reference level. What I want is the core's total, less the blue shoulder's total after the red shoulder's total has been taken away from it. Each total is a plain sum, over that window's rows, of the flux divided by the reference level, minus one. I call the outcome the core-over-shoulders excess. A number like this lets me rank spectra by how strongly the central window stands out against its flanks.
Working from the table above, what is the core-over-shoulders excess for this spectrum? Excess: -0.22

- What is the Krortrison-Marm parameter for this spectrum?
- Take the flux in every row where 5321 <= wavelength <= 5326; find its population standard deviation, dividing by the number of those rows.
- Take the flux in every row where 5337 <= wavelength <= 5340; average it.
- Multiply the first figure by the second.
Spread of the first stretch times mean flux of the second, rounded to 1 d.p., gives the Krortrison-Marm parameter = 1.2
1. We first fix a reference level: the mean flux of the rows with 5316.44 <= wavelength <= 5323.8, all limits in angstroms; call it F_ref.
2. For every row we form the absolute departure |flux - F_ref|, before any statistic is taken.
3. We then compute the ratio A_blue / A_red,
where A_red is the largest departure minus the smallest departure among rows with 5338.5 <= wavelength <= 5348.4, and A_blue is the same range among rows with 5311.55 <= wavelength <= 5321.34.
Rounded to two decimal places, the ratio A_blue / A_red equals 1.54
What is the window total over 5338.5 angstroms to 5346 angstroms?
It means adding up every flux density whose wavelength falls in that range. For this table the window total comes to 19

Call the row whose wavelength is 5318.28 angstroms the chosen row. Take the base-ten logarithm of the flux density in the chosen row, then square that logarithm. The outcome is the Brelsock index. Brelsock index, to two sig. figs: 0.30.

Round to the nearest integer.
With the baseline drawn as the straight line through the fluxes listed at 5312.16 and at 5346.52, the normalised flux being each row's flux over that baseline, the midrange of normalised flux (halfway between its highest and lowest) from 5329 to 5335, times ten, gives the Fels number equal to 10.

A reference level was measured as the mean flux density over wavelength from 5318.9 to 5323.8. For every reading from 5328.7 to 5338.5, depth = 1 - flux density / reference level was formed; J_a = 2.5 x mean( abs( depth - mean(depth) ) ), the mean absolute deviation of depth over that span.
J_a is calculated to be 0.286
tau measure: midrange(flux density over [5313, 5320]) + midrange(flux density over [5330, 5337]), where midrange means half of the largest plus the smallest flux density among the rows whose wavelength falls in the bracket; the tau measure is 5.68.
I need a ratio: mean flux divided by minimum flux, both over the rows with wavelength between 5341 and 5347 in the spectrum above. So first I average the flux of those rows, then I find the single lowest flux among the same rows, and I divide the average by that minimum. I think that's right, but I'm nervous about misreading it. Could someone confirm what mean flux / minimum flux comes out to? 1.31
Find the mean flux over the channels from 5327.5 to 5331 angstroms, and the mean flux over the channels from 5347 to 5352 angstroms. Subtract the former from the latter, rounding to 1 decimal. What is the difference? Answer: -0.1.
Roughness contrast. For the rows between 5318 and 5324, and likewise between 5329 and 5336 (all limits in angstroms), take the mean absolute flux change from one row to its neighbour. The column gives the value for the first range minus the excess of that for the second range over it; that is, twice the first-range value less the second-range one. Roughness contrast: 1.5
